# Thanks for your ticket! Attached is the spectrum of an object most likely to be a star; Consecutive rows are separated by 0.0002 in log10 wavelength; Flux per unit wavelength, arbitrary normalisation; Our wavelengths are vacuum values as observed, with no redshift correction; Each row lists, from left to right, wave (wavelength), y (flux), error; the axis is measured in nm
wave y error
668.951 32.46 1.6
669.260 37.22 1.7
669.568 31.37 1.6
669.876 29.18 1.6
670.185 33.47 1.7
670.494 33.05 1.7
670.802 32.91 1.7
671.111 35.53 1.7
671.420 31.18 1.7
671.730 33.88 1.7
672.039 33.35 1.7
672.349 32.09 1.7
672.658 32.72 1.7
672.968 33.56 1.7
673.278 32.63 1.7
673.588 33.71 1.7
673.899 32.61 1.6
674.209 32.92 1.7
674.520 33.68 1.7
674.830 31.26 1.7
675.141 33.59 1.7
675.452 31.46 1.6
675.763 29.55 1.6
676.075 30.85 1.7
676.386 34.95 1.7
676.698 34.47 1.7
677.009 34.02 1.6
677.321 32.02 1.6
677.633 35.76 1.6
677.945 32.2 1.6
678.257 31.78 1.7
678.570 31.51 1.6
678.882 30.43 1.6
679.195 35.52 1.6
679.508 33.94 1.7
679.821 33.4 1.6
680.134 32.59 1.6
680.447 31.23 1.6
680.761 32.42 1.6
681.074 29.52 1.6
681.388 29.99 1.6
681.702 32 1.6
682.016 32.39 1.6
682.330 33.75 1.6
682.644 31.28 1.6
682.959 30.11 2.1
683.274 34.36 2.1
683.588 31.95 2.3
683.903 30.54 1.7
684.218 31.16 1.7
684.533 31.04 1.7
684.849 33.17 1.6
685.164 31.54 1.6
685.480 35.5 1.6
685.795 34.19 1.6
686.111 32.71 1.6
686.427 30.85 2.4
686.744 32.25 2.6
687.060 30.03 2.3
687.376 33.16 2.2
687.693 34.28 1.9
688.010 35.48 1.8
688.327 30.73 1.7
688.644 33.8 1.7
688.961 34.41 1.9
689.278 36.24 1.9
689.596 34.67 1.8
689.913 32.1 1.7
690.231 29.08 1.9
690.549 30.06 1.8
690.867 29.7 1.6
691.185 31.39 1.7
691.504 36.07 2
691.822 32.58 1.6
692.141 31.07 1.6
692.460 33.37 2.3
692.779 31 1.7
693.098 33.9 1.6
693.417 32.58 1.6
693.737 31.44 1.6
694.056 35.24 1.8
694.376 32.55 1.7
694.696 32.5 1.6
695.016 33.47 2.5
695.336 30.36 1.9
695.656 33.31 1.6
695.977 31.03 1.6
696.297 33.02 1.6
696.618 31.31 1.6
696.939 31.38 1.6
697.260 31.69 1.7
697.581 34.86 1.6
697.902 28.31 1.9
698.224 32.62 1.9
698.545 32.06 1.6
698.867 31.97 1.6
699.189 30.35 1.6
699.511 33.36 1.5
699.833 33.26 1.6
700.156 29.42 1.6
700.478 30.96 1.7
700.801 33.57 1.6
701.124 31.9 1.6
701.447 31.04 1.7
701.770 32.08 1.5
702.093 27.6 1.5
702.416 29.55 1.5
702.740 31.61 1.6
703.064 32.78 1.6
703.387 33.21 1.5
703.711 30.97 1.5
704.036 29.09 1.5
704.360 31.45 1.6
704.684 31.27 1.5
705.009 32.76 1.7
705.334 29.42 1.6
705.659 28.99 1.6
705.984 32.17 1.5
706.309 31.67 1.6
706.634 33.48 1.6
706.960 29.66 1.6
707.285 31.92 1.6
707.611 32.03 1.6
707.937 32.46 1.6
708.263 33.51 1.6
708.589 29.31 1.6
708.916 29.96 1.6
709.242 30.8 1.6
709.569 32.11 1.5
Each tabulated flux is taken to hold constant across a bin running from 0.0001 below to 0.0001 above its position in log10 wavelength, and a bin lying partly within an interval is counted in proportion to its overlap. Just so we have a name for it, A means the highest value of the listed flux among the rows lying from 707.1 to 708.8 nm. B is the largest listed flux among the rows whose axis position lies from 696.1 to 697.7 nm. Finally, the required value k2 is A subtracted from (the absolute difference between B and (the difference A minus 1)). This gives -31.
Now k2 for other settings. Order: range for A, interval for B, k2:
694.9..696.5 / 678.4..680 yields -30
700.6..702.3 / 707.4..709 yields -33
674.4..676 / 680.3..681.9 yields -33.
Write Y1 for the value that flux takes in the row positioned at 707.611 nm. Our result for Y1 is 32.03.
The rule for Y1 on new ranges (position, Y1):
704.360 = 31.45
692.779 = 31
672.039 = 33.35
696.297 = 33.02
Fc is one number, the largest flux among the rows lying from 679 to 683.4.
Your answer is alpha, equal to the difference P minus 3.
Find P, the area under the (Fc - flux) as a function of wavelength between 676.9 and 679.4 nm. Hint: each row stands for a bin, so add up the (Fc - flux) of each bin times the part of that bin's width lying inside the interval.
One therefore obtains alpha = 3.5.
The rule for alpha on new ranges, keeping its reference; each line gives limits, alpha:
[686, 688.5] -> 4.7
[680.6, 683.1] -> 7.2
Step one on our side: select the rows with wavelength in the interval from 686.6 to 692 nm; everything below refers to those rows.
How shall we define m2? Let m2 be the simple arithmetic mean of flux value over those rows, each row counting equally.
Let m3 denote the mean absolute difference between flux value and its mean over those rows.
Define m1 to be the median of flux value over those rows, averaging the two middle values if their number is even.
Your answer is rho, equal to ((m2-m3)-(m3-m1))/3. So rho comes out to 20.5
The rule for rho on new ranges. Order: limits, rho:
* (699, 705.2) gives 20.1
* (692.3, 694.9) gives 21.1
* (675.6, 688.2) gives 20.6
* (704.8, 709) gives 20.1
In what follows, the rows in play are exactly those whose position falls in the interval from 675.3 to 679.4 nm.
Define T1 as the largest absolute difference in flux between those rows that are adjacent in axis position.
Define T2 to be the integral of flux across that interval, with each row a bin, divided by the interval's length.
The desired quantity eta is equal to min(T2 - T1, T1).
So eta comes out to 5.1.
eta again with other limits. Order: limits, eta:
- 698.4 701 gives 3.8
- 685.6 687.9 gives 3.1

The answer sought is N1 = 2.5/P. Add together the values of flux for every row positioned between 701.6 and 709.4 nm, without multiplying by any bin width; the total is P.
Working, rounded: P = 748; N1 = 0.0033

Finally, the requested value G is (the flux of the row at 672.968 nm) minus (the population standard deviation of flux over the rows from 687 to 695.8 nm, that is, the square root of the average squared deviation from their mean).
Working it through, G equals 31.6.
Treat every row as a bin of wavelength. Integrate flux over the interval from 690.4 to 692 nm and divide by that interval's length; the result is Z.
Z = 32.0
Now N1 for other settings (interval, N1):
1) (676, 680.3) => 0.0054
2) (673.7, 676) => 0.0111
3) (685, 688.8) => 0.0063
